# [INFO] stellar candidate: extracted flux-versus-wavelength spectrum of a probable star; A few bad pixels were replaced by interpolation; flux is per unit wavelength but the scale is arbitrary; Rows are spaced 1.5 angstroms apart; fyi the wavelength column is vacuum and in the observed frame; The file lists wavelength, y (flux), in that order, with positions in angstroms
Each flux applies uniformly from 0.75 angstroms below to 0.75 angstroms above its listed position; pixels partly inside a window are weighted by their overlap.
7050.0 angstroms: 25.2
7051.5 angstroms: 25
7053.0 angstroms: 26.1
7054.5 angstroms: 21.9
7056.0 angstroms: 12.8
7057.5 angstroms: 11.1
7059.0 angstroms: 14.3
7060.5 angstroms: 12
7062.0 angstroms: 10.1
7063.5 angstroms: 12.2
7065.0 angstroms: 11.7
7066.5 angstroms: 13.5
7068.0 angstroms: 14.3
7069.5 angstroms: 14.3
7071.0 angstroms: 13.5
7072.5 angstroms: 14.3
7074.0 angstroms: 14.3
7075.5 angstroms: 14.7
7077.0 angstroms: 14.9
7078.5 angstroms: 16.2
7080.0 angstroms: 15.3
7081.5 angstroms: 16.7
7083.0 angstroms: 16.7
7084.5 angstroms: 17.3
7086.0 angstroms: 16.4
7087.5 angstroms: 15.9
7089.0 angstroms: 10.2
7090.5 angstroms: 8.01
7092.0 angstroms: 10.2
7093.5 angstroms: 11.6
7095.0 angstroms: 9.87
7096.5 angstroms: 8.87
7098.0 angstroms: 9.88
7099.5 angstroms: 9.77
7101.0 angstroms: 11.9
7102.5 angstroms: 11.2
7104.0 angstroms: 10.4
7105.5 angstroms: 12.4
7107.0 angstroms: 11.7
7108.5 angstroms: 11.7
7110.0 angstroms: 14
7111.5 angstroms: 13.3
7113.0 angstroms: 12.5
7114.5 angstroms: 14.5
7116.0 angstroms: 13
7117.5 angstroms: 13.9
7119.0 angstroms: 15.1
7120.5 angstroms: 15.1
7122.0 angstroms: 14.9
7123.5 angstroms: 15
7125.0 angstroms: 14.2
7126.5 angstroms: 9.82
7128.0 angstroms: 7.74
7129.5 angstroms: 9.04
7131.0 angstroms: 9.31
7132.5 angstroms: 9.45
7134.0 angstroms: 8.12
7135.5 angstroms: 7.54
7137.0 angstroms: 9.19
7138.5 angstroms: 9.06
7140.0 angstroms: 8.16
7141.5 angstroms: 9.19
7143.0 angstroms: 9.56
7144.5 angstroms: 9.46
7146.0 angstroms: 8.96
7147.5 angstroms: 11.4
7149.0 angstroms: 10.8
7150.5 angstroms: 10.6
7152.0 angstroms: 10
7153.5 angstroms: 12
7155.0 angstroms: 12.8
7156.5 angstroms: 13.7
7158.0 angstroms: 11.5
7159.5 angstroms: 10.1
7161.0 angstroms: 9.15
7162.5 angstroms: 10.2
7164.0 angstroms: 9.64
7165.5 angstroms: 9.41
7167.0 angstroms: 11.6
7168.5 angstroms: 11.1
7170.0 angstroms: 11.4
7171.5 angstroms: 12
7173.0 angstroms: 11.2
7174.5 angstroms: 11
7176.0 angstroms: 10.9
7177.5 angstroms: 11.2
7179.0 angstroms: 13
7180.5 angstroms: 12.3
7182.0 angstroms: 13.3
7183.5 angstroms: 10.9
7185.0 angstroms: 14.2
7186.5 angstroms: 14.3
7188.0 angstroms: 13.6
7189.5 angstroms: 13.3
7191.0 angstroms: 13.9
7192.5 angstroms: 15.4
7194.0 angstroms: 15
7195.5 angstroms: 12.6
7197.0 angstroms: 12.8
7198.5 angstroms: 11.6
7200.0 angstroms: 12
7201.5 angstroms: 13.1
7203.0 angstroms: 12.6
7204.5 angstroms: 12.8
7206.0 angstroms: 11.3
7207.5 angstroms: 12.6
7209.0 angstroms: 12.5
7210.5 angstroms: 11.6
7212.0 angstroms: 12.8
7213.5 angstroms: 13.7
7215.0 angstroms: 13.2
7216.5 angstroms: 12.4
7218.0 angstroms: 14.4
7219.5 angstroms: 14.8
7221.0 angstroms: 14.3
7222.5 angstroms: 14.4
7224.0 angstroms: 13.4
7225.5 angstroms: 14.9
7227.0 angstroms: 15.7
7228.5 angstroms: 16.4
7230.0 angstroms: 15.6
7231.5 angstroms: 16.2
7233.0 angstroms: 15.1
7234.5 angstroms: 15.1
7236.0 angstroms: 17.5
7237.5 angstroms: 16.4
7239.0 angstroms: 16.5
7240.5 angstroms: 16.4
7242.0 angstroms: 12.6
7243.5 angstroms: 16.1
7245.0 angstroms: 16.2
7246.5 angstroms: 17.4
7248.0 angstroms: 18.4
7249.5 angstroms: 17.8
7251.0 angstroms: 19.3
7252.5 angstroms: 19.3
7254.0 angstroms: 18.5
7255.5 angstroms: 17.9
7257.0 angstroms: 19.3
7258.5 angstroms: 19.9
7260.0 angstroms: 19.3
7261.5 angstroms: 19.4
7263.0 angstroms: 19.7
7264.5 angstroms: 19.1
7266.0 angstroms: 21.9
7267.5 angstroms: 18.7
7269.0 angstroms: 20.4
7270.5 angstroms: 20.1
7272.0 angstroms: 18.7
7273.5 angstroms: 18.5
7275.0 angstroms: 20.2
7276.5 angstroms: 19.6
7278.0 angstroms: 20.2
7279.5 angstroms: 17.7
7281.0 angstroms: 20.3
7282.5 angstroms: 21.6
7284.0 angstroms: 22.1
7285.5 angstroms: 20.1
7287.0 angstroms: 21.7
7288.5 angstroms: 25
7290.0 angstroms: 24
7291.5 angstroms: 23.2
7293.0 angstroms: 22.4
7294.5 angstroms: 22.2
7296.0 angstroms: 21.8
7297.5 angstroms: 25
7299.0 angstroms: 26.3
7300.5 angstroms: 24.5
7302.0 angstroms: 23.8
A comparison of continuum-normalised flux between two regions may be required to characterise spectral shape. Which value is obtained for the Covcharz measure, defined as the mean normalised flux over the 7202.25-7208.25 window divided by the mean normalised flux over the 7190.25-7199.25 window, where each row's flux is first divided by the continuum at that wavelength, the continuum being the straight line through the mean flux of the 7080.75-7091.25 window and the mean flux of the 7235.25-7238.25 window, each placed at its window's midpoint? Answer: 0.90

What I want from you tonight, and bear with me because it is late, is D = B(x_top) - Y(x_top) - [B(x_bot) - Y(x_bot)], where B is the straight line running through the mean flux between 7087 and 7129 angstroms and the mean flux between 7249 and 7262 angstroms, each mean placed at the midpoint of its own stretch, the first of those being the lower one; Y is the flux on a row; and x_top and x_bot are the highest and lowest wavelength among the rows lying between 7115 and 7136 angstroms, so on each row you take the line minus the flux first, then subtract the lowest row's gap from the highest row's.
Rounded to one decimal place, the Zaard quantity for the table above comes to 6.4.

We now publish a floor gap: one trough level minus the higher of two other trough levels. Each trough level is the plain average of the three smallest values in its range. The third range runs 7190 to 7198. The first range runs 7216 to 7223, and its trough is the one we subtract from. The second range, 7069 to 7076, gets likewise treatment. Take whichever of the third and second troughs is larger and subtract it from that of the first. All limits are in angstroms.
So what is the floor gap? -0.3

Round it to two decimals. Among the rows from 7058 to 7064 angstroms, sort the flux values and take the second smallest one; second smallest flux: 12.00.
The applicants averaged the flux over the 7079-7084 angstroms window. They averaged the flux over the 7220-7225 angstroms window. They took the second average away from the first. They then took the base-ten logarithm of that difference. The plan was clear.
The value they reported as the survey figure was 0.34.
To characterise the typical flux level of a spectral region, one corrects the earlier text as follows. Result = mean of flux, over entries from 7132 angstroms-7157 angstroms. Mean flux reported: 10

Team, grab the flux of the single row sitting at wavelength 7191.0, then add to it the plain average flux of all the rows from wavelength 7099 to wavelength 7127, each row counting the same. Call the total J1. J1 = 27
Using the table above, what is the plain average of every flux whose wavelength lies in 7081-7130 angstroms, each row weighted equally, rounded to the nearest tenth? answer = 12.5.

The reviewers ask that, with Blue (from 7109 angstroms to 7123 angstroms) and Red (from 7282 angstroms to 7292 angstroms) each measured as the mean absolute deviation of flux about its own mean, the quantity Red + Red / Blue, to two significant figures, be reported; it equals 3.0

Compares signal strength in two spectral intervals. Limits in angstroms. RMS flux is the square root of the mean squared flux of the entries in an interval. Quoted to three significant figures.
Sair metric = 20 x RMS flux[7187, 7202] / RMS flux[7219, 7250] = 16.9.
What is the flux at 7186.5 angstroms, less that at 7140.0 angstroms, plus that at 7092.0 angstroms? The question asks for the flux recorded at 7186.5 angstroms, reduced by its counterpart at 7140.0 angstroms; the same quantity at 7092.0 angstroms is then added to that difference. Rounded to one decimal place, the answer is 16.3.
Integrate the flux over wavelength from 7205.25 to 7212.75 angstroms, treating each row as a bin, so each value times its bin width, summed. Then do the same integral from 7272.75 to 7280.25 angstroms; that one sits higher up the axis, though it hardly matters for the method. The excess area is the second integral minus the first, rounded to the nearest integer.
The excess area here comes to 53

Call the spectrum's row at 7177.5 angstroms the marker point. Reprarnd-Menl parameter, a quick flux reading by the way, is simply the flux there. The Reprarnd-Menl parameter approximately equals 11.2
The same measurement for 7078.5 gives 16.2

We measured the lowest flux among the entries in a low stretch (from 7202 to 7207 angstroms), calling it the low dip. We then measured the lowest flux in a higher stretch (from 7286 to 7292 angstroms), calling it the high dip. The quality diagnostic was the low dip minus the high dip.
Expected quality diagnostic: -10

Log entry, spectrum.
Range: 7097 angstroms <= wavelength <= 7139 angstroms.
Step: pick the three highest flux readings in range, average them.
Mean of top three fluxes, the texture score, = 15.1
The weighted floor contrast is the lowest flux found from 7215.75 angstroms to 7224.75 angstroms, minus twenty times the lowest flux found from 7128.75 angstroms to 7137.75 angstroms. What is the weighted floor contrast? -138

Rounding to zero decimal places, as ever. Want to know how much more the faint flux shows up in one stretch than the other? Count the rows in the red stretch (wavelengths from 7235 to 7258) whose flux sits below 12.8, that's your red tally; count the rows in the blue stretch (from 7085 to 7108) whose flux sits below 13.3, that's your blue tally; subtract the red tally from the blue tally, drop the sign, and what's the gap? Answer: 12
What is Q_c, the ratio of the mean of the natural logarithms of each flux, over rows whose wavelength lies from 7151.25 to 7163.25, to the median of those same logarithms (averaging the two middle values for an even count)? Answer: 1.010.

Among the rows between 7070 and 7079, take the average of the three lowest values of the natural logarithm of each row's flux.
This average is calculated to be 2.6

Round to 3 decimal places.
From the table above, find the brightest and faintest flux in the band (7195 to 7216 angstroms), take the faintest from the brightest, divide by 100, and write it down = 0.024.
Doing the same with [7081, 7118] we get 0.093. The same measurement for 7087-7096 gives 0.079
